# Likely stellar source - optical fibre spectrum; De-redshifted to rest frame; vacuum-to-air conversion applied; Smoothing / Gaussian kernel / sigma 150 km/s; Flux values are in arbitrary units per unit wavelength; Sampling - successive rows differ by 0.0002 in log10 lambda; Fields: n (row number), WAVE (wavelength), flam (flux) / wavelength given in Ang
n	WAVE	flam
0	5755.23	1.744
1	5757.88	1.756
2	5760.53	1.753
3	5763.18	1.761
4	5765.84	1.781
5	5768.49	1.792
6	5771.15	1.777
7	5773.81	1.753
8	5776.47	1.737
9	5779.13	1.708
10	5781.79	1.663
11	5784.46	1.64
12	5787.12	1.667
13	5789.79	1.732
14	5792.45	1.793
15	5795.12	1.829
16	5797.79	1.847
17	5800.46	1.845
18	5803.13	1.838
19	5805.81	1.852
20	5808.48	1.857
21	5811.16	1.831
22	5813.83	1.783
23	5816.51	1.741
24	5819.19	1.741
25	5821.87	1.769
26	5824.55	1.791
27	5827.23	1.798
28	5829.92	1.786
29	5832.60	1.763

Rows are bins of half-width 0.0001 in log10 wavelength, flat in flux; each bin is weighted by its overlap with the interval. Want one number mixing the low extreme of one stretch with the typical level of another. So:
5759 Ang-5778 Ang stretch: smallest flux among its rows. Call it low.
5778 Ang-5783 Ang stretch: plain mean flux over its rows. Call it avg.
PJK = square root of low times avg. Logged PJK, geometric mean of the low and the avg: 1.711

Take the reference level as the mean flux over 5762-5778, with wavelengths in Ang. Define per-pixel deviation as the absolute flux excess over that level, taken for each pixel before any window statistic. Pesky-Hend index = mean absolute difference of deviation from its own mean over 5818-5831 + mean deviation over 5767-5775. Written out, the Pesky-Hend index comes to 0.024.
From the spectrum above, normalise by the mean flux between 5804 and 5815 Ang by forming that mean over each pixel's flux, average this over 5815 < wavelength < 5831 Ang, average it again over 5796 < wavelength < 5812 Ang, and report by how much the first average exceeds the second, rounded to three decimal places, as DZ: 0.042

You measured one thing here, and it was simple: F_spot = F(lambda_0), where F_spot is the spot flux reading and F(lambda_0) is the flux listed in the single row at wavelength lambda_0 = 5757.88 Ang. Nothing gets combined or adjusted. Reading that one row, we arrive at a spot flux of 1.756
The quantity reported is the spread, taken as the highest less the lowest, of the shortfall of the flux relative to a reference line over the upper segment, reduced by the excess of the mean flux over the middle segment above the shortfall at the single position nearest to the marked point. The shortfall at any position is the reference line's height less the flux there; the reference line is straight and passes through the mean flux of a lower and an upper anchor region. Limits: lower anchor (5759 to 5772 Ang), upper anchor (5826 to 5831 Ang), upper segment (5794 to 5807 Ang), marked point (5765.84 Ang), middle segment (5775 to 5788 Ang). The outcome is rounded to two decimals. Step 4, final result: -1.67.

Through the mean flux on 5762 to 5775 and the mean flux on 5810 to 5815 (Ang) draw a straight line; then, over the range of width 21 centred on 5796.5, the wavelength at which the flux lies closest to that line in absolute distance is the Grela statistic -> 5792.45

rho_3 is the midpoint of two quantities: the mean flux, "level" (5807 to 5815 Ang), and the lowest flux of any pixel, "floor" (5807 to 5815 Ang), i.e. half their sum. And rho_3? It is 1.80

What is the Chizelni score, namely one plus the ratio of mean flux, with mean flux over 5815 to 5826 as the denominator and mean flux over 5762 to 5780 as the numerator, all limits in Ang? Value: 2.00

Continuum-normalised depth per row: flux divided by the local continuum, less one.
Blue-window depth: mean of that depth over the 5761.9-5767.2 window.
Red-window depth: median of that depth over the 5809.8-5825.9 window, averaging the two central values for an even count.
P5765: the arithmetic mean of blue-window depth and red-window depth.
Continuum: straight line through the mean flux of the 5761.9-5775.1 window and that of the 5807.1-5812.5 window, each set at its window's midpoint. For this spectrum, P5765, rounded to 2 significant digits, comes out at -0.022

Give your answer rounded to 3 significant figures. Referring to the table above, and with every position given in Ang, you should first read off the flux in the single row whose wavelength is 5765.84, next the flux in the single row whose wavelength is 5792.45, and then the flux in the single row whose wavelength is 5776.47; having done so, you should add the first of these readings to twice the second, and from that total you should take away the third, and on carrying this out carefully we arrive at 3.63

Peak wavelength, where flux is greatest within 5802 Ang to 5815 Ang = 5808.48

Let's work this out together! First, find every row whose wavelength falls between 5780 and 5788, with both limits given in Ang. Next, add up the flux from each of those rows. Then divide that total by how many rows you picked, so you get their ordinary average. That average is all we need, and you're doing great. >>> 1.66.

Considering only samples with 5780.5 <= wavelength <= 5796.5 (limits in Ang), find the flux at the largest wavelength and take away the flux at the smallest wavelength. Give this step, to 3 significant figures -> 0.166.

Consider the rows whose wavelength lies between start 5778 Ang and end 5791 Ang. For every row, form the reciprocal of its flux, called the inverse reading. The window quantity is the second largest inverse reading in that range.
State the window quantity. 0.601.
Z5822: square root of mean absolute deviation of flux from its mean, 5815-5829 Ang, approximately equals 0.147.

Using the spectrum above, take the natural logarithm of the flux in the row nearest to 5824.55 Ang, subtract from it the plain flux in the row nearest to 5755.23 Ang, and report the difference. -1.16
